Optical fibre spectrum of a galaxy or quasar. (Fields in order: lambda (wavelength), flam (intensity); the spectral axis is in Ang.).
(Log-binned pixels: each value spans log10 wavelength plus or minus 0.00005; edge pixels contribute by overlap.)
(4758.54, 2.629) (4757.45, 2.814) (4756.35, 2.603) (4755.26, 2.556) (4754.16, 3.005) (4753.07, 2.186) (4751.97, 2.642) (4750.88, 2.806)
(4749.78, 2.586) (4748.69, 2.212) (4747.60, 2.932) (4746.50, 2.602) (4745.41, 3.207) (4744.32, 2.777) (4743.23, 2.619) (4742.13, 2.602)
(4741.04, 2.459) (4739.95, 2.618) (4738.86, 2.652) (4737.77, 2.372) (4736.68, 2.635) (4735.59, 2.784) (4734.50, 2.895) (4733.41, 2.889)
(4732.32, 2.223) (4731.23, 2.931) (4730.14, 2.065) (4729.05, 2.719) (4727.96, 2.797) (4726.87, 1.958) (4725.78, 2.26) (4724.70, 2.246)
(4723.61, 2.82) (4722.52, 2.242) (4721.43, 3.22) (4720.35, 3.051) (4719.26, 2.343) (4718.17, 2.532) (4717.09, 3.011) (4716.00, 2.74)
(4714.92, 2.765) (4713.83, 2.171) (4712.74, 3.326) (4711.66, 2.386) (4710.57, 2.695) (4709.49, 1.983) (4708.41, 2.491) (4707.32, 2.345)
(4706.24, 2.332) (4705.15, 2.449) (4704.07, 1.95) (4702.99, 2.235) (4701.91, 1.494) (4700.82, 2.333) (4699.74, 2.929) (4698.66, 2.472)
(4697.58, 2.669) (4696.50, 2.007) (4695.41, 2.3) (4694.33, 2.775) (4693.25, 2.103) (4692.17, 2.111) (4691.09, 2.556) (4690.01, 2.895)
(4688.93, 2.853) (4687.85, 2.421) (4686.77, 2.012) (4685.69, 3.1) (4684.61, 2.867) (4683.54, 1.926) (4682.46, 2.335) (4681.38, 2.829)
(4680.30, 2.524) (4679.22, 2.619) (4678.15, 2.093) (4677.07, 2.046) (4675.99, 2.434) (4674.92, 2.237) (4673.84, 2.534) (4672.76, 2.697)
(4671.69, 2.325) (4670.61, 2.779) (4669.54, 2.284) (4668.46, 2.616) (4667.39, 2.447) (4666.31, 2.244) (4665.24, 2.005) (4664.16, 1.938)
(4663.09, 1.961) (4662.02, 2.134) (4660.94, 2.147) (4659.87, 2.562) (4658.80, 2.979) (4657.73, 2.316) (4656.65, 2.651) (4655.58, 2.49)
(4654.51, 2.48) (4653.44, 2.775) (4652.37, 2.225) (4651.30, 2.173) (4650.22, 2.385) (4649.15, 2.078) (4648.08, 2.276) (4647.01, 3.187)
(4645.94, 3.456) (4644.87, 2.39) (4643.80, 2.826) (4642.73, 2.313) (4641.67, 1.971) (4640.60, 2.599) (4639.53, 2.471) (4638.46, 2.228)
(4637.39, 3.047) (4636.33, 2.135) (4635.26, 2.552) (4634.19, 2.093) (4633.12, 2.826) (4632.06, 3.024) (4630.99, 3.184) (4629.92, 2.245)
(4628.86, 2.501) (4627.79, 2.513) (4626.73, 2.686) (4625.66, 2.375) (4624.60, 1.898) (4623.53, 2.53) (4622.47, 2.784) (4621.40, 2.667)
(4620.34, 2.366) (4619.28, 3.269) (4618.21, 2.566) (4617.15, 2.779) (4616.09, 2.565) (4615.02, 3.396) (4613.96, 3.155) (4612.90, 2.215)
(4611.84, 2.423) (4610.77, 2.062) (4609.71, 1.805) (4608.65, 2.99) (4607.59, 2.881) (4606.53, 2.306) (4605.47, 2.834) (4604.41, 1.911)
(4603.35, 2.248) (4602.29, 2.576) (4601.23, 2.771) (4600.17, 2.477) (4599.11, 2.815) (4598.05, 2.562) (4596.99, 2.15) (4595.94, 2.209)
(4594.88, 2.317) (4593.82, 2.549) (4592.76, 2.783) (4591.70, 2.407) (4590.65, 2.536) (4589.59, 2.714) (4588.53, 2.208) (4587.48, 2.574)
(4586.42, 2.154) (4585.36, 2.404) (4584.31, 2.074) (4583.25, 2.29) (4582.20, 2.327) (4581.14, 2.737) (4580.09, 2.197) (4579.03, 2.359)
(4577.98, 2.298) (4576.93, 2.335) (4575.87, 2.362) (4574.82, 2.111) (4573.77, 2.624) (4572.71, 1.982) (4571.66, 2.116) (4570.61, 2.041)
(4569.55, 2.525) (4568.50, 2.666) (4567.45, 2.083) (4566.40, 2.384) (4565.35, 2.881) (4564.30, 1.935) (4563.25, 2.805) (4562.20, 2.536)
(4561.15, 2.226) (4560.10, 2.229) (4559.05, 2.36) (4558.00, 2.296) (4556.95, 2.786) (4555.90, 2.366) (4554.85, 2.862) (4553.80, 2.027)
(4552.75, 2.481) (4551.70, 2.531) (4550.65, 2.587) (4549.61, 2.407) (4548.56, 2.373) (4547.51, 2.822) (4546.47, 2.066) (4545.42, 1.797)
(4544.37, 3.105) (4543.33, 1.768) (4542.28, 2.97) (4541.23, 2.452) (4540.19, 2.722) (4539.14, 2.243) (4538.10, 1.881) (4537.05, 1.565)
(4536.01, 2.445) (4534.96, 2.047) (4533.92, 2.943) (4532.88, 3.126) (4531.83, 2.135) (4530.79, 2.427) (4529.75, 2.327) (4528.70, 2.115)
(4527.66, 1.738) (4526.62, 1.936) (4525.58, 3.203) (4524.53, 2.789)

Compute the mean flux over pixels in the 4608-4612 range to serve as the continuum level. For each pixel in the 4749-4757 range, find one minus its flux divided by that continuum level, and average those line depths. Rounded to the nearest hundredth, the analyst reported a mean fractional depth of -0.13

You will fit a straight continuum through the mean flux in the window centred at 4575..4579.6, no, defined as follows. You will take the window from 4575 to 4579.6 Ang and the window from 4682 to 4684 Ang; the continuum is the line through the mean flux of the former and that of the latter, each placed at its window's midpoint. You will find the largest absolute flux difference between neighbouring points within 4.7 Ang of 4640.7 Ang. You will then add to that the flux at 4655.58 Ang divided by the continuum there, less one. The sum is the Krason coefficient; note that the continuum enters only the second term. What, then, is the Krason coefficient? 1.1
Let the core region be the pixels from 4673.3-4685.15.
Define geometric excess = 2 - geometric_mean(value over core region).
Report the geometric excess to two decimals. -0.39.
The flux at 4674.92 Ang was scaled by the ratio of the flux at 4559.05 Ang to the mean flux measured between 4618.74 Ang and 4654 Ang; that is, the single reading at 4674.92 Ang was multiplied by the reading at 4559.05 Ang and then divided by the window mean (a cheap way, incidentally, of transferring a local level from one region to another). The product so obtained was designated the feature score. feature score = 2.1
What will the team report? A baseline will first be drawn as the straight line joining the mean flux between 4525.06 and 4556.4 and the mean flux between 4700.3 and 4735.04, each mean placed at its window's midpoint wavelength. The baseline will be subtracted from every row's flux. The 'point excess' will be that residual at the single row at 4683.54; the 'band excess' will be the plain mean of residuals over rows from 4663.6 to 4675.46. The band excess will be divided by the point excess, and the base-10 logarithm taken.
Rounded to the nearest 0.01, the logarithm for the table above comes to -0.77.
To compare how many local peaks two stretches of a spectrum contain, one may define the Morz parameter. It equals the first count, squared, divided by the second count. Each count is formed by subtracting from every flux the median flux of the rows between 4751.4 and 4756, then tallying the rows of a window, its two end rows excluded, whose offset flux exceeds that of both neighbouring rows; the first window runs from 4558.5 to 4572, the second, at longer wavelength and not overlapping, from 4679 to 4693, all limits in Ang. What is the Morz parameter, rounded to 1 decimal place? 3.0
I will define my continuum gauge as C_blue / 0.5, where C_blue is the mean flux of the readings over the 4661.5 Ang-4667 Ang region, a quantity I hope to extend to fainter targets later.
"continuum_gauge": 4.1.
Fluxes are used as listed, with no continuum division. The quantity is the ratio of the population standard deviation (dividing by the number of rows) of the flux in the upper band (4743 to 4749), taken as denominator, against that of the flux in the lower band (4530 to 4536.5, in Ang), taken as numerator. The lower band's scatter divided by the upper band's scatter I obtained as 1.3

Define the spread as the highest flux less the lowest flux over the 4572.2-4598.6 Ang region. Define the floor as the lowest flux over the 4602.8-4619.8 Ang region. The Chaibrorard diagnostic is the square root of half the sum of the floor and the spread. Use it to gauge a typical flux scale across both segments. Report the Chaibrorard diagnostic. 1.14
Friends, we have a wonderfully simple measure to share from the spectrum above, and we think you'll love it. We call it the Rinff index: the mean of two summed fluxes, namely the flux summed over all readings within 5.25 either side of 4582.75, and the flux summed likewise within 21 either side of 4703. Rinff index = 60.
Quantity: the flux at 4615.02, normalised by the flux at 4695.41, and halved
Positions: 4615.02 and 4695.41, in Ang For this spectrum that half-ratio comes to 0.738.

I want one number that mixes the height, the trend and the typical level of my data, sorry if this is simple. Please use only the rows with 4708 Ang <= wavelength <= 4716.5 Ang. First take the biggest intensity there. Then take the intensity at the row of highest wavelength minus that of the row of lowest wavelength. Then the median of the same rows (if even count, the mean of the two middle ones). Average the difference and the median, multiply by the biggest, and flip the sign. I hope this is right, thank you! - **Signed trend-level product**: -4.7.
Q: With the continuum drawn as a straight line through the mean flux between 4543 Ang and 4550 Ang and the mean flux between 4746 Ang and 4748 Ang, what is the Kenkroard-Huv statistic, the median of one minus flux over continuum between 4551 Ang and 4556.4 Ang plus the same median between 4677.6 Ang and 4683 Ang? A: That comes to -0.02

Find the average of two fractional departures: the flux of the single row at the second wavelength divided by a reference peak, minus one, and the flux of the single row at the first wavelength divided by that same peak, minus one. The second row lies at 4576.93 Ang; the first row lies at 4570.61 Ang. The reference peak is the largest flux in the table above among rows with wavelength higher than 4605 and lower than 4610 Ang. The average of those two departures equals -0.27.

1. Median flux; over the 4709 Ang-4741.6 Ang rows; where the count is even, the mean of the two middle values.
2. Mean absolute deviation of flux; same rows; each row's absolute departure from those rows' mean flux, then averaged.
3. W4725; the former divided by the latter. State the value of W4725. 8.9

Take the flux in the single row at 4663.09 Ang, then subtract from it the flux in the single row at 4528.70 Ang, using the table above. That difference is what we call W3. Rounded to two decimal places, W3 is -0.15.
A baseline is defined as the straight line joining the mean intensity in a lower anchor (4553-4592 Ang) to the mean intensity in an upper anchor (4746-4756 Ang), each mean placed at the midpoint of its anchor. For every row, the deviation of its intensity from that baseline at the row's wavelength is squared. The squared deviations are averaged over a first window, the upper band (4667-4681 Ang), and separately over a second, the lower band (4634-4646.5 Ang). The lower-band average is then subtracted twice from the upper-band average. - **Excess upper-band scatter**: -0.29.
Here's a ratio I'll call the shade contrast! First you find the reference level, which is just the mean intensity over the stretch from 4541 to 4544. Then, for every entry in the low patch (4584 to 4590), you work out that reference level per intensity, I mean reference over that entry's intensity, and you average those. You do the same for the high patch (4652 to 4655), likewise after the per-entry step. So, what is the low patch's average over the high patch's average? 1.06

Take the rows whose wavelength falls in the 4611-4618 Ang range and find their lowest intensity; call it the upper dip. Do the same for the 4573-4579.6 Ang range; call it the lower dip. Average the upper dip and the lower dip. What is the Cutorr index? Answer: 2.16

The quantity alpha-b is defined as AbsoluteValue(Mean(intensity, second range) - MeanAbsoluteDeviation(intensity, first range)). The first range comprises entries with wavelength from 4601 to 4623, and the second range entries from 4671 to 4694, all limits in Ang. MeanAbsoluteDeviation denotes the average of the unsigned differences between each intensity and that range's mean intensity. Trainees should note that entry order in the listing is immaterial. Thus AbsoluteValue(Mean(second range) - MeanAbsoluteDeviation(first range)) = 2.12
